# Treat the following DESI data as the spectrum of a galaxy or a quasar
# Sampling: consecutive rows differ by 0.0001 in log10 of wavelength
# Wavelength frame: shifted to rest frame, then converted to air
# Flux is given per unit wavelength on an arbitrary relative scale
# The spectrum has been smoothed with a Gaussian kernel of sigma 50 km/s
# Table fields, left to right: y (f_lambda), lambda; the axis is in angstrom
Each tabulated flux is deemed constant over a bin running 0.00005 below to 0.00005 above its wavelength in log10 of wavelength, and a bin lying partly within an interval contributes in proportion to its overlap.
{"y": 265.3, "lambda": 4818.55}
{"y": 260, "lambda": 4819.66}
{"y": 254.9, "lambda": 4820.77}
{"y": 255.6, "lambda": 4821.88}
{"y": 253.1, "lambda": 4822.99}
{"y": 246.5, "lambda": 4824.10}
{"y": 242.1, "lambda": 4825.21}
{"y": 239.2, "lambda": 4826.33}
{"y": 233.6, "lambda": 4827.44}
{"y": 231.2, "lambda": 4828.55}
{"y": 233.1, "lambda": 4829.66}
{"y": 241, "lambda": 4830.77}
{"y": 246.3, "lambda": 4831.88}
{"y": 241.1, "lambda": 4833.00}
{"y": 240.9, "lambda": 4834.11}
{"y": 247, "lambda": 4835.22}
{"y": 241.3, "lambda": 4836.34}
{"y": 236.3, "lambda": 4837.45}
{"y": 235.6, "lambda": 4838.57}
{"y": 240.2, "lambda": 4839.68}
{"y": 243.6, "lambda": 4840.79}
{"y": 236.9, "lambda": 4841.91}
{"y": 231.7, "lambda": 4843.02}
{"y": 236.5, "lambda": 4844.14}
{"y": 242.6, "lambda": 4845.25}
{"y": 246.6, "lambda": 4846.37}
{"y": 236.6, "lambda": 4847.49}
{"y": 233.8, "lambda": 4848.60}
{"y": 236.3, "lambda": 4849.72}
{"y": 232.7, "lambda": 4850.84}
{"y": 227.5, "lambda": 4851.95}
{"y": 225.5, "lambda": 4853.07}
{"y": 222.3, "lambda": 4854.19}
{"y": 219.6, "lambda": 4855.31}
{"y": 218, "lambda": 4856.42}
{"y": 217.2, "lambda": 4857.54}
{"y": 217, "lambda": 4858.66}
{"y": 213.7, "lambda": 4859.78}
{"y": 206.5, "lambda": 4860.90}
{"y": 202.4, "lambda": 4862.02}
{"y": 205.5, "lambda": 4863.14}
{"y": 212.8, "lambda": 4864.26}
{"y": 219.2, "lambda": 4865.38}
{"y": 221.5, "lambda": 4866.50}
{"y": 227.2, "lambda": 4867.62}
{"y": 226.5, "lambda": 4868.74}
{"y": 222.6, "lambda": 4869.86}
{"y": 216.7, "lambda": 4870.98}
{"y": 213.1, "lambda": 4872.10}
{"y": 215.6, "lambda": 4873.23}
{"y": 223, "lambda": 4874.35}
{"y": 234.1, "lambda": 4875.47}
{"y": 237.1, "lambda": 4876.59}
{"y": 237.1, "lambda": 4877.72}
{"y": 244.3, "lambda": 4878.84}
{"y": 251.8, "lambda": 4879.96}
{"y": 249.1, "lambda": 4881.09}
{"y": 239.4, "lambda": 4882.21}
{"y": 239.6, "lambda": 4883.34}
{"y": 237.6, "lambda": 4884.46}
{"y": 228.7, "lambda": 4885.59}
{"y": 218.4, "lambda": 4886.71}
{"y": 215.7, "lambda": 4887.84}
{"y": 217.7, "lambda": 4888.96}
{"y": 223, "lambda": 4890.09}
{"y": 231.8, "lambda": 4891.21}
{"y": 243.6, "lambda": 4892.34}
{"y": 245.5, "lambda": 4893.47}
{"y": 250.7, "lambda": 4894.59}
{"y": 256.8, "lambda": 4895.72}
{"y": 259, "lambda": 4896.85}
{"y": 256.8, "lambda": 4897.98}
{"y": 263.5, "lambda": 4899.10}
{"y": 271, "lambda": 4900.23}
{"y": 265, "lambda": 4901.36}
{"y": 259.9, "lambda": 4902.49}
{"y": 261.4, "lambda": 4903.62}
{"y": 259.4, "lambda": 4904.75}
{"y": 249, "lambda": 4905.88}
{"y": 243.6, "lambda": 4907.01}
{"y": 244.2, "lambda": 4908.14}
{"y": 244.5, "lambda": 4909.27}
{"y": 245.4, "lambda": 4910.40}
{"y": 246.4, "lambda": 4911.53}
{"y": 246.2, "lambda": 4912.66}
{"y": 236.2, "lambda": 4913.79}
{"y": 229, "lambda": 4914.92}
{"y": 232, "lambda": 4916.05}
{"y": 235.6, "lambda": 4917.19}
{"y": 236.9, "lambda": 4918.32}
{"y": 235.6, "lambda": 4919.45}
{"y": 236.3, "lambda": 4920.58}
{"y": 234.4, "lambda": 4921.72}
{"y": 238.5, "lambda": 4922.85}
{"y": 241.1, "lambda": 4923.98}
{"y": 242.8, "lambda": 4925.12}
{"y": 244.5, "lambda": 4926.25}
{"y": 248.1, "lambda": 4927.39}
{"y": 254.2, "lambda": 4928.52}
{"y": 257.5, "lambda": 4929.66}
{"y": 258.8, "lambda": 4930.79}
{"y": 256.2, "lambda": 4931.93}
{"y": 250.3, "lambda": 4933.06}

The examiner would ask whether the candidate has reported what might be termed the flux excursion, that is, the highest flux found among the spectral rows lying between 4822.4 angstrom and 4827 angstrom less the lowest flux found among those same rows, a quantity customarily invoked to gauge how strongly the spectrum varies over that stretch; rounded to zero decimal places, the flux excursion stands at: 14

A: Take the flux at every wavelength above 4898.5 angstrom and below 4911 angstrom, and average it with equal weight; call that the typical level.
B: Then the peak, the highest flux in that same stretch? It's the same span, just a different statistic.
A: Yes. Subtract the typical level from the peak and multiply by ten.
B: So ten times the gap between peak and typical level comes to 158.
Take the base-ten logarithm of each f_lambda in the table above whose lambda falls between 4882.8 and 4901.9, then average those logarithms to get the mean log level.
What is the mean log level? 2.384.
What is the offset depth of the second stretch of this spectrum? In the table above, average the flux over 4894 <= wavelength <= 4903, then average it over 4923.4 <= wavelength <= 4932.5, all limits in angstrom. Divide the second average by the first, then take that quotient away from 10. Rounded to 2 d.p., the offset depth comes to 9.04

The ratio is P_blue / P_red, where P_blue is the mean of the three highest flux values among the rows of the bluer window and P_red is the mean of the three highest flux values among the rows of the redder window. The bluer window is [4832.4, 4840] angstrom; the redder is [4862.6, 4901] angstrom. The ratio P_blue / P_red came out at 0.92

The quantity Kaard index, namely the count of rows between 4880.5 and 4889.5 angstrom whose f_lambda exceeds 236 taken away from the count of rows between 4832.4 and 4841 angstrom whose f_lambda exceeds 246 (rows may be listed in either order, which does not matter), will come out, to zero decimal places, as -3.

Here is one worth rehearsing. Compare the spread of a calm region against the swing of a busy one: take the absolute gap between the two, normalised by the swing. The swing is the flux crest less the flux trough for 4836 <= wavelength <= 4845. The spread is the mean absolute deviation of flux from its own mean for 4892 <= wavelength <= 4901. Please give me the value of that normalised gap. 0.42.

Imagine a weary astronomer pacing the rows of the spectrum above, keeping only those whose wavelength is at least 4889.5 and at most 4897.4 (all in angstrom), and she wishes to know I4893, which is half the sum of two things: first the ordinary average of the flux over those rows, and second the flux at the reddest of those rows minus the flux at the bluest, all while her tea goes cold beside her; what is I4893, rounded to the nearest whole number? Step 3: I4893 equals 140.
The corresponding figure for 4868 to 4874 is 104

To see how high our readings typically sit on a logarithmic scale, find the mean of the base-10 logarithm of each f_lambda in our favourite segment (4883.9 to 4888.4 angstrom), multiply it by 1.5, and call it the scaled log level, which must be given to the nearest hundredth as 3.53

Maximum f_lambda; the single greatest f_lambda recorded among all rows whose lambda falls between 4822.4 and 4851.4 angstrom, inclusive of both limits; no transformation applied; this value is 253.1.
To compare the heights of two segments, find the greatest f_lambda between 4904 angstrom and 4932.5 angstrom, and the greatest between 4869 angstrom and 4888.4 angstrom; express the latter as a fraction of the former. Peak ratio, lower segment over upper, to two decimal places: 0.97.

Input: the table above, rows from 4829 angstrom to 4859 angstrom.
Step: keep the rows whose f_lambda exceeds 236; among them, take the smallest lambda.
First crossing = 4830.77 angstrom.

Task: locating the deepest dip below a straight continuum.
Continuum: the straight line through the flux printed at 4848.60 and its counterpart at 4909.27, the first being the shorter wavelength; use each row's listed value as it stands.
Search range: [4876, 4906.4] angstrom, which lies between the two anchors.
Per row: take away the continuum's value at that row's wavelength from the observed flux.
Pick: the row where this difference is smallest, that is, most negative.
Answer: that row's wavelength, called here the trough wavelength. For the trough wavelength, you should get 4887.84 angstrom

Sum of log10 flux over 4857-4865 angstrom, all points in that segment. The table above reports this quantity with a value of 16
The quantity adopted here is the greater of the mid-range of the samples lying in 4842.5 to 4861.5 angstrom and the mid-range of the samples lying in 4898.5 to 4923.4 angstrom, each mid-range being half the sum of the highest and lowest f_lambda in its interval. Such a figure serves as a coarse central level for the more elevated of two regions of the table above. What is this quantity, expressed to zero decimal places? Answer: 250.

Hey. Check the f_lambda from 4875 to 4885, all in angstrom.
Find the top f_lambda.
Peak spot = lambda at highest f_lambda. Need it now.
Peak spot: 4879.96 angstrom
